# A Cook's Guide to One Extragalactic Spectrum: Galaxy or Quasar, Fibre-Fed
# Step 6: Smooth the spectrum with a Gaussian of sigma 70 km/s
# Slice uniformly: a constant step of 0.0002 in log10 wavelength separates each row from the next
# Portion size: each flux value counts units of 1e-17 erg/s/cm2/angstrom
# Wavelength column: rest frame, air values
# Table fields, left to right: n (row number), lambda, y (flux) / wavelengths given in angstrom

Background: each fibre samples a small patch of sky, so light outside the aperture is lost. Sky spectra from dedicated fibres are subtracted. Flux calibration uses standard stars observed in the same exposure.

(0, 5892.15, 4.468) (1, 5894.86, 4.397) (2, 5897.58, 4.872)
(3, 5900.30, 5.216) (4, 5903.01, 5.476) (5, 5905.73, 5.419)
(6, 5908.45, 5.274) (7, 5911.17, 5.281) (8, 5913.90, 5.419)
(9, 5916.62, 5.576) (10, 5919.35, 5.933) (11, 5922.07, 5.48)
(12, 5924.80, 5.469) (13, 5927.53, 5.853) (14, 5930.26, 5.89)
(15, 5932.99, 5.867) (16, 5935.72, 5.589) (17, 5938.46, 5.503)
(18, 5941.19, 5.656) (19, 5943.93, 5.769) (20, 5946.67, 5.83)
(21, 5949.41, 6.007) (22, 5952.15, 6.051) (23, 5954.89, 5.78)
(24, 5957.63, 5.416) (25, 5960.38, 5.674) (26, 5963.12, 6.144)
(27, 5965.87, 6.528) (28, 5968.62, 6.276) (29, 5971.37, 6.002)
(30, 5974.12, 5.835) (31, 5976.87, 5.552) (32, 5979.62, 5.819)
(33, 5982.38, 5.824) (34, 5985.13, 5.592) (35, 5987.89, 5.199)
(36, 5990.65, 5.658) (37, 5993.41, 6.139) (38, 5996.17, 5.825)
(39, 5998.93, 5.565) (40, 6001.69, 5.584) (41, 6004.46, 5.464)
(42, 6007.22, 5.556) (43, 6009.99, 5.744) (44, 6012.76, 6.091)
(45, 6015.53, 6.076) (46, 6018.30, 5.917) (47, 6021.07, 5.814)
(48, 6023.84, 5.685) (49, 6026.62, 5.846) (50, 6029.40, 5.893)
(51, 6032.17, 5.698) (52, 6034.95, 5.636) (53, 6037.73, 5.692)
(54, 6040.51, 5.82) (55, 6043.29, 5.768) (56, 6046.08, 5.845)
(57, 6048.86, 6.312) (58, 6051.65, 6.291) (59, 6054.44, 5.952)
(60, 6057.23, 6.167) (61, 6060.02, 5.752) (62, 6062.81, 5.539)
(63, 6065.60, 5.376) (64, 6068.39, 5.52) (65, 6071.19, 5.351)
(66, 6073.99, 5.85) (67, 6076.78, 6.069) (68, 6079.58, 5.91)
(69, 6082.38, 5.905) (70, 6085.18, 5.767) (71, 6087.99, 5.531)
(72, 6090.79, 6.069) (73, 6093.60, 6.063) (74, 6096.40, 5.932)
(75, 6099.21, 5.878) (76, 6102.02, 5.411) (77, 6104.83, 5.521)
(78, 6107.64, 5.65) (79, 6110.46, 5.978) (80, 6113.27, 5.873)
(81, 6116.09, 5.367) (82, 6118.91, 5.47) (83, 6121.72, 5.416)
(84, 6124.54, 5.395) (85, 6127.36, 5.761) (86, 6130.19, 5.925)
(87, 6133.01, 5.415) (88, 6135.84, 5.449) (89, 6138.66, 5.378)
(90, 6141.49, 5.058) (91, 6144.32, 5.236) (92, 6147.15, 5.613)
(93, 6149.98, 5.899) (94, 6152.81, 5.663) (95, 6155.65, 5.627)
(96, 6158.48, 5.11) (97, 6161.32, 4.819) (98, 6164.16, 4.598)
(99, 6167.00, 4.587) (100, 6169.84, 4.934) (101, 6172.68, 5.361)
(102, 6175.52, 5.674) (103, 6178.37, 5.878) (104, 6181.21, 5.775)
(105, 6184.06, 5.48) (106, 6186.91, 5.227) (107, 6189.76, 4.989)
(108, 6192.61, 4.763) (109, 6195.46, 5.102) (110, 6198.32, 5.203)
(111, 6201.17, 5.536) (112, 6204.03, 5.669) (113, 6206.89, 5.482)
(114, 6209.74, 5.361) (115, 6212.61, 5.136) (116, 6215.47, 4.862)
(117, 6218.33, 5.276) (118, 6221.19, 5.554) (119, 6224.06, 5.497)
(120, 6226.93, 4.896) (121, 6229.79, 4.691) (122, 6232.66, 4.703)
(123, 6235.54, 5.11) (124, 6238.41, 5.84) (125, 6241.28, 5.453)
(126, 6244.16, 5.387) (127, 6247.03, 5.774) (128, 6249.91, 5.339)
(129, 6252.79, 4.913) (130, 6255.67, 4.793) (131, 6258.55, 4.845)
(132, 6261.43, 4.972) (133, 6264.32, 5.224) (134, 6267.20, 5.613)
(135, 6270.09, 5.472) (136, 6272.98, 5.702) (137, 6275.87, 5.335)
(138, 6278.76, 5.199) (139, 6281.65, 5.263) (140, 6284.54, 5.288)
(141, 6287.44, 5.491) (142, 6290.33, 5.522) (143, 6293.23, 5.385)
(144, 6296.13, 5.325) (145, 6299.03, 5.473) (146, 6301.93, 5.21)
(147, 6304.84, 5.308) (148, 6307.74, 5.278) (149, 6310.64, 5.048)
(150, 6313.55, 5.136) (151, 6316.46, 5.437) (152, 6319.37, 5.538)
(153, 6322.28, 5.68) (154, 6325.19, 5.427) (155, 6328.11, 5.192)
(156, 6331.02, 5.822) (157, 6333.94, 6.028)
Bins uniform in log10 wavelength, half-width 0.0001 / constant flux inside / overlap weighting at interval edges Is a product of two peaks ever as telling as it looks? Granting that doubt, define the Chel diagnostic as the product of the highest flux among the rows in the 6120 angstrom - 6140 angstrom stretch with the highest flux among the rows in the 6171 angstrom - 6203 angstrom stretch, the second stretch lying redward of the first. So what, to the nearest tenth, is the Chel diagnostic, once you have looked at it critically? 34.8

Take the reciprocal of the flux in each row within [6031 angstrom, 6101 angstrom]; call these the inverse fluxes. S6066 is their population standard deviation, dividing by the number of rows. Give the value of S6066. 0.007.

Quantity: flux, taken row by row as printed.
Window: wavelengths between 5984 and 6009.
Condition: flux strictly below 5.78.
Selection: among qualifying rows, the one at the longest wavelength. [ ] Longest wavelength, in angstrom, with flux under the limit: 6007.22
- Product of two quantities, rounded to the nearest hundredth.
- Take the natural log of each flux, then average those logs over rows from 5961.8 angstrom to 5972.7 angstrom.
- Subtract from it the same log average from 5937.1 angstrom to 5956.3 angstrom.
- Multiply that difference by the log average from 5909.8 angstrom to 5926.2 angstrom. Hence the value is 0.12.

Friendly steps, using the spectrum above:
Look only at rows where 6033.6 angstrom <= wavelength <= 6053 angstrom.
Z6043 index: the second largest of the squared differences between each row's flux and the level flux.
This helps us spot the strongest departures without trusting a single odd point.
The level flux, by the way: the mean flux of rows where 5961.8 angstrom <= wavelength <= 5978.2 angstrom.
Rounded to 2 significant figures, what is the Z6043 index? 0.13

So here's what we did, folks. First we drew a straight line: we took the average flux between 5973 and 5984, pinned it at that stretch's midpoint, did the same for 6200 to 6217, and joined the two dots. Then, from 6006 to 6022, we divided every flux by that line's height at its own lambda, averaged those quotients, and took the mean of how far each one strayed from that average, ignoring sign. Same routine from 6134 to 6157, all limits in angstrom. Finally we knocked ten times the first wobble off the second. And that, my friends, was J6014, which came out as -0.25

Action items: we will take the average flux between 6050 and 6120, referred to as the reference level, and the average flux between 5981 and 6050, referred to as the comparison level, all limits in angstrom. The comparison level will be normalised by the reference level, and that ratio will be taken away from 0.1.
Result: -0.900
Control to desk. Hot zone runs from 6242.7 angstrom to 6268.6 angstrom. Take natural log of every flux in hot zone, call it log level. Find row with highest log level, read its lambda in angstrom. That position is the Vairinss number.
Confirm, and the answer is 6247.03 angstrom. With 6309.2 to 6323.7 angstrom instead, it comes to 6322.28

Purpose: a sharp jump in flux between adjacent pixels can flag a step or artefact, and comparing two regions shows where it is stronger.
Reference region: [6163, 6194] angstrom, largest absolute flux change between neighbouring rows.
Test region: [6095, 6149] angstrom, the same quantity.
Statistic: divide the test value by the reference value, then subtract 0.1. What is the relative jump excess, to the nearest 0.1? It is 1.1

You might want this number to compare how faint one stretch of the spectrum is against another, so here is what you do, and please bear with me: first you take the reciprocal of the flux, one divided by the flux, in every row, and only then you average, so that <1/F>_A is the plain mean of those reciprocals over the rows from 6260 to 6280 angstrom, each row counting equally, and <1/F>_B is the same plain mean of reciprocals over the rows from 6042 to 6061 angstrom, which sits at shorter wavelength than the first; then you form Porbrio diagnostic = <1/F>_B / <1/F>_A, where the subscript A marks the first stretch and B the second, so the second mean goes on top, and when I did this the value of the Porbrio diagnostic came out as 0.89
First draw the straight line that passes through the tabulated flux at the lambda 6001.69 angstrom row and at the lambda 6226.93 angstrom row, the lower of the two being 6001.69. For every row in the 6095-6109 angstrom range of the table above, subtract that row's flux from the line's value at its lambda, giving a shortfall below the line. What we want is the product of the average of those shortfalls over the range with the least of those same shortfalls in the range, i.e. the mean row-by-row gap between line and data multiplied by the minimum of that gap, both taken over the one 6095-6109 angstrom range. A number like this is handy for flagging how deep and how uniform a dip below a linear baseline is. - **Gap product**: 0.26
